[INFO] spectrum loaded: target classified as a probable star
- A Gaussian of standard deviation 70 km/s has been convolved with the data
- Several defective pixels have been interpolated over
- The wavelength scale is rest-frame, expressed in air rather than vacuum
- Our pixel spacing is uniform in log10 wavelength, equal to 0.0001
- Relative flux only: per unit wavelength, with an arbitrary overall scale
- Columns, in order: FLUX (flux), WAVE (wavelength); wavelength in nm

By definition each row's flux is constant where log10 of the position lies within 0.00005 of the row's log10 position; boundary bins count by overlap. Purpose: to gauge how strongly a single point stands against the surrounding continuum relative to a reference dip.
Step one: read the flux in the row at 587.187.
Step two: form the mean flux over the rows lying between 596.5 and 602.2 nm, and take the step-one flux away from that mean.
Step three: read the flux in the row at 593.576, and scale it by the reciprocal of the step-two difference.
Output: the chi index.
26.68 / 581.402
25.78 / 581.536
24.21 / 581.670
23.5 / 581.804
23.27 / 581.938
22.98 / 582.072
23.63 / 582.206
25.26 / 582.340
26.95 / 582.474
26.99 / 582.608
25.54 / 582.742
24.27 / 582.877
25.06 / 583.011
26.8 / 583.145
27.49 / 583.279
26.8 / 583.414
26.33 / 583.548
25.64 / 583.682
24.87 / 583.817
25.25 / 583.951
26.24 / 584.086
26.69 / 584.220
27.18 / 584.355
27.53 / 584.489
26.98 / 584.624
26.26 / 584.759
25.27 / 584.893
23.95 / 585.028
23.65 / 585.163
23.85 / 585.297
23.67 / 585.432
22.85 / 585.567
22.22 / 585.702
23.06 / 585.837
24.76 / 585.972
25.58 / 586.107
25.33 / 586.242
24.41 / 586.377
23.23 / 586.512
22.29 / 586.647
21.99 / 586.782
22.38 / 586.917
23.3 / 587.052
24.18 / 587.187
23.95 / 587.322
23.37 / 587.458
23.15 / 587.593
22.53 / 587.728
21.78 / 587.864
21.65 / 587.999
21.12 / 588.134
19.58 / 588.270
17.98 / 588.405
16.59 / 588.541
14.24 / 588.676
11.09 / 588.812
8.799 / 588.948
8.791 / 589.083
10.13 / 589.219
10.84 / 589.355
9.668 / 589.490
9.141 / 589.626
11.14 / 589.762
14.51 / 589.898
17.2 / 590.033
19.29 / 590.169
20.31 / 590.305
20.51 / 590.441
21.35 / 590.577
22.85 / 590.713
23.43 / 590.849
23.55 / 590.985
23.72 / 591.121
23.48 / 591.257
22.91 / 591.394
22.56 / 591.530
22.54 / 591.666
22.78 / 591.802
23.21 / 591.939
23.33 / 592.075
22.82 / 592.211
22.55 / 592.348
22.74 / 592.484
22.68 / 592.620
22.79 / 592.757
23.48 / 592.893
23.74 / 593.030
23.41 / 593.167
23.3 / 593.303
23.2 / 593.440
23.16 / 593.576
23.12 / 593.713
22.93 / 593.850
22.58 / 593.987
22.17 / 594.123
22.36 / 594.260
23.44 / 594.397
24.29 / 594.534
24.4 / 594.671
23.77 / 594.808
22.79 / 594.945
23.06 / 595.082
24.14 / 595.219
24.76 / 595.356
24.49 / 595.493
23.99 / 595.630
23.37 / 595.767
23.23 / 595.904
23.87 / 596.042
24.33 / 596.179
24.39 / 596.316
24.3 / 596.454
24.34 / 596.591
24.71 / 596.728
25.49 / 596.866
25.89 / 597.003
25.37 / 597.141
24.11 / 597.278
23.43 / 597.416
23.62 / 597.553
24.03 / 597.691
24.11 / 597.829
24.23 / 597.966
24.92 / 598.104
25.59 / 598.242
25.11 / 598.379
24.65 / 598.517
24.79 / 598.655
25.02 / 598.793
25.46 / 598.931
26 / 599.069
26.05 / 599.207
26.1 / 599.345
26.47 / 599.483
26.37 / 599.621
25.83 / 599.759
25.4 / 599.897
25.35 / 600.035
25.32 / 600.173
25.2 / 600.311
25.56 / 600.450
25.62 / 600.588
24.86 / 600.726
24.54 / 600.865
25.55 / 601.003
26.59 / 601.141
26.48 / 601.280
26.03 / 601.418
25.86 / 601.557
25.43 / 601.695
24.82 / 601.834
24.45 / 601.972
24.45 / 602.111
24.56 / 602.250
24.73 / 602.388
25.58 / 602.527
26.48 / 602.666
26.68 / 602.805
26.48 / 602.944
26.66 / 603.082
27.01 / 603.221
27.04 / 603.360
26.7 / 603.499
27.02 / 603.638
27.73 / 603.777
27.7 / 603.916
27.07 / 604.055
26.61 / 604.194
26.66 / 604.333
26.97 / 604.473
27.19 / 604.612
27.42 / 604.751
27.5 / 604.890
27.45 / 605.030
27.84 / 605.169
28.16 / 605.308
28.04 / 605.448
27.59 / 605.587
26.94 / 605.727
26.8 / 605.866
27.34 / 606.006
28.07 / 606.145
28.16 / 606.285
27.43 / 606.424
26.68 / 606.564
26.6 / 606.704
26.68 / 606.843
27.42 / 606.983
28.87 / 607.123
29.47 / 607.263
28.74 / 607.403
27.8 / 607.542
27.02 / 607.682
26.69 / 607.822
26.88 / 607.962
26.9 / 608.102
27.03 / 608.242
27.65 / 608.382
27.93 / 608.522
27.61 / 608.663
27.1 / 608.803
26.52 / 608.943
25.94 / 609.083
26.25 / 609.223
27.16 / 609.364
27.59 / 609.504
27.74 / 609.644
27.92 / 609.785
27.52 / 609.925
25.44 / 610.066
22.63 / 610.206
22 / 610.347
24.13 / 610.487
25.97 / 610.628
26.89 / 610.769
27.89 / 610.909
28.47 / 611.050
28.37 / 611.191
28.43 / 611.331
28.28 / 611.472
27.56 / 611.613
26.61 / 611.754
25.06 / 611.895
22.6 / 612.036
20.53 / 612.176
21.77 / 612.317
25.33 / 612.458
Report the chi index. 23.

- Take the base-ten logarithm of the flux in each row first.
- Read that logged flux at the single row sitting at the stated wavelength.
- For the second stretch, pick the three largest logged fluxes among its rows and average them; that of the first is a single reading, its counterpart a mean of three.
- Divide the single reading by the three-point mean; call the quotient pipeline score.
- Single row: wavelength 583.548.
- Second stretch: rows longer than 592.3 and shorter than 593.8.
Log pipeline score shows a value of 1.04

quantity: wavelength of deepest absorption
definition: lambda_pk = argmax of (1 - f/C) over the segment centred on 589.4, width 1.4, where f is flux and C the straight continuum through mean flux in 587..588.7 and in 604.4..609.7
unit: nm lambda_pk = 589.083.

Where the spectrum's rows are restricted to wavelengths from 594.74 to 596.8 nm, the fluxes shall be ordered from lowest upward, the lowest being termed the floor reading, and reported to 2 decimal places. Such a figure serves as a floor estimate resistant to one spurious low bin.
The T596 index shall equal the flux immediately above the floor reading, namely 23.06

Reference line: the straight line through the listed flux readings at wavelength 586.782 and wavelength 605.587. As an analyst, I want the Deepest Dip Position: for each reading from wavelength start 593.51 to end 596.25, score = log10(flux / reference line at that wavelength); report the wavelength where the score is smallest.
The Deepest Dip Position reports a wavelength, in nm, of 594.123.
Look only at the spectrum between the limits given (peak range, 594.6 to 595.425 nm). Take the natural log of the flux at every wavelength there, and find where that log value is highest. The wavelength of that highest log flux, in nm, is 595.356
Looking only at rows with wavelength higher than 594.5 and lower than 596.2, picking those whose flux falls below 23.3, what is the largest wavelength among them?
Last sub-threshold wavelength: 595.904 nm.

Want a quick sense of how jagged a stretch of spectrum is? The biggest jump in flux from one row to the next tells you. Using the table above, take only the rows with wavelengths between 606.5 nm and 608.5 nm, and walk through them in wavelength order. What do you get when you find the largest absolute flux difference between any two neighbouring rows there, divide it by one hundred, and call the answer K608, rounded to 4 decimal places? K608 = 0.0145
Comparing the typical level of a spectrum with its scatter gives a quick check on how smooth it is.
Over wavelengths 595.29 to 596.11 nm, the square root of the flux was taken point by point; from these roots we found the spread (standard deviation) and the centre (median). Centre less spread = 4.8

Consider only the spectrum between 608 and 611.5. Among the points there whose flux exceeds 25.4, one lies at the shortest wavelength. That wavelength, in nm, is 608.102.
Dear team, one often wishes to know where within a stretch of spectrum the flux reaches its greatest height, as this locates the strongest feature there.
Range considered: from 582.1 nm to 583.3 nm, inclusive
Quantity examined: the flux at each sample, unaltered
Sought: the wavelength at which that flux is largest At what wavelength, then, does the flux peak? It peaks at 583.279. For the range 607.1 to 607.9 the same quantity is 607.263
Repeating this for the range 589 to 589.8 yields 589.762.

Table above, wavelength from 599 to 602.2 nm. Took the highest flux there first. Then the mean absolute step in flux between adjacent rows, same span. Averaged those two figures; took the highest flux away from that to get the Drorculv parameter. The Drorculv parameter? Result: -13.13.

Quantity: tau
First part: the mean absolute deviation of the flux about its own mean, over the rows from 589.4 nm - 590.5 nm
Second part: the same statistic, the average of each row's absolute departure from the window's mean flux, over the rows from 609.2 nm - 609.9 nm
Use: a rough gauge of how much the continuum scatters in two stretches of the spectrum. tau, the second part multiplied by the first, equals 2.06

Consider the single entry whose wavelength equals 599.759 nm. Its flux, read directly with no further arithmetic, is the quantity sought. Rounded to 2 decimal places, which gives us 25.83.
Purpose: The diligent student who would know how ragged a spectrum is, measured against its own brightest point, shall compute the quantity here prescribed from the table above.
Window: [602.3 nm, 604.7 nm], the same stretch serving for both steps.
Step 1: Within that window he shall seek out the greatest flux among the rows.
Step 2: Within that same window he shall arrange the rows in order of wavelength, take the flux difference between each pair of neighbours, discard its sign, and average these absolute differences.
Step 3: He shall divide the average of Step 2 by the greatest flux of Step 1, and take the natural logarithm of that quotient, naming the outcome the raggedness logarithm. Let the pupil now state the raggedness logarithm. -4.3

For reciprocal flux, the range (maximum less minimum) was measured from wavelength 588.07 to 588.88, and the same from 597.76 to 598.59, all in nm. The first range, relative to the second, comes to 17.9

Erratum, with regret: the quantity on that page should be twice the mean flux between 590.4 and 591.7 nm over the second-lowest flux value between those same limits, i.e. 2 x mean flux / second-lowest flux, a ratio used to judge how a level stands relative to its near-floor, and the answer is 2.13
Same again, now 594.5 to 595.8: 2.07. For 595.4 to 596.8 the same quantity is 2.06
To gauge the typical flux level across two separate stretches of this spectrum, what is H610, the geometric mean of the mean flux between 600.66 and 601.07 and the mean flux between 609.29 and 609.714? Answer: 26.2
